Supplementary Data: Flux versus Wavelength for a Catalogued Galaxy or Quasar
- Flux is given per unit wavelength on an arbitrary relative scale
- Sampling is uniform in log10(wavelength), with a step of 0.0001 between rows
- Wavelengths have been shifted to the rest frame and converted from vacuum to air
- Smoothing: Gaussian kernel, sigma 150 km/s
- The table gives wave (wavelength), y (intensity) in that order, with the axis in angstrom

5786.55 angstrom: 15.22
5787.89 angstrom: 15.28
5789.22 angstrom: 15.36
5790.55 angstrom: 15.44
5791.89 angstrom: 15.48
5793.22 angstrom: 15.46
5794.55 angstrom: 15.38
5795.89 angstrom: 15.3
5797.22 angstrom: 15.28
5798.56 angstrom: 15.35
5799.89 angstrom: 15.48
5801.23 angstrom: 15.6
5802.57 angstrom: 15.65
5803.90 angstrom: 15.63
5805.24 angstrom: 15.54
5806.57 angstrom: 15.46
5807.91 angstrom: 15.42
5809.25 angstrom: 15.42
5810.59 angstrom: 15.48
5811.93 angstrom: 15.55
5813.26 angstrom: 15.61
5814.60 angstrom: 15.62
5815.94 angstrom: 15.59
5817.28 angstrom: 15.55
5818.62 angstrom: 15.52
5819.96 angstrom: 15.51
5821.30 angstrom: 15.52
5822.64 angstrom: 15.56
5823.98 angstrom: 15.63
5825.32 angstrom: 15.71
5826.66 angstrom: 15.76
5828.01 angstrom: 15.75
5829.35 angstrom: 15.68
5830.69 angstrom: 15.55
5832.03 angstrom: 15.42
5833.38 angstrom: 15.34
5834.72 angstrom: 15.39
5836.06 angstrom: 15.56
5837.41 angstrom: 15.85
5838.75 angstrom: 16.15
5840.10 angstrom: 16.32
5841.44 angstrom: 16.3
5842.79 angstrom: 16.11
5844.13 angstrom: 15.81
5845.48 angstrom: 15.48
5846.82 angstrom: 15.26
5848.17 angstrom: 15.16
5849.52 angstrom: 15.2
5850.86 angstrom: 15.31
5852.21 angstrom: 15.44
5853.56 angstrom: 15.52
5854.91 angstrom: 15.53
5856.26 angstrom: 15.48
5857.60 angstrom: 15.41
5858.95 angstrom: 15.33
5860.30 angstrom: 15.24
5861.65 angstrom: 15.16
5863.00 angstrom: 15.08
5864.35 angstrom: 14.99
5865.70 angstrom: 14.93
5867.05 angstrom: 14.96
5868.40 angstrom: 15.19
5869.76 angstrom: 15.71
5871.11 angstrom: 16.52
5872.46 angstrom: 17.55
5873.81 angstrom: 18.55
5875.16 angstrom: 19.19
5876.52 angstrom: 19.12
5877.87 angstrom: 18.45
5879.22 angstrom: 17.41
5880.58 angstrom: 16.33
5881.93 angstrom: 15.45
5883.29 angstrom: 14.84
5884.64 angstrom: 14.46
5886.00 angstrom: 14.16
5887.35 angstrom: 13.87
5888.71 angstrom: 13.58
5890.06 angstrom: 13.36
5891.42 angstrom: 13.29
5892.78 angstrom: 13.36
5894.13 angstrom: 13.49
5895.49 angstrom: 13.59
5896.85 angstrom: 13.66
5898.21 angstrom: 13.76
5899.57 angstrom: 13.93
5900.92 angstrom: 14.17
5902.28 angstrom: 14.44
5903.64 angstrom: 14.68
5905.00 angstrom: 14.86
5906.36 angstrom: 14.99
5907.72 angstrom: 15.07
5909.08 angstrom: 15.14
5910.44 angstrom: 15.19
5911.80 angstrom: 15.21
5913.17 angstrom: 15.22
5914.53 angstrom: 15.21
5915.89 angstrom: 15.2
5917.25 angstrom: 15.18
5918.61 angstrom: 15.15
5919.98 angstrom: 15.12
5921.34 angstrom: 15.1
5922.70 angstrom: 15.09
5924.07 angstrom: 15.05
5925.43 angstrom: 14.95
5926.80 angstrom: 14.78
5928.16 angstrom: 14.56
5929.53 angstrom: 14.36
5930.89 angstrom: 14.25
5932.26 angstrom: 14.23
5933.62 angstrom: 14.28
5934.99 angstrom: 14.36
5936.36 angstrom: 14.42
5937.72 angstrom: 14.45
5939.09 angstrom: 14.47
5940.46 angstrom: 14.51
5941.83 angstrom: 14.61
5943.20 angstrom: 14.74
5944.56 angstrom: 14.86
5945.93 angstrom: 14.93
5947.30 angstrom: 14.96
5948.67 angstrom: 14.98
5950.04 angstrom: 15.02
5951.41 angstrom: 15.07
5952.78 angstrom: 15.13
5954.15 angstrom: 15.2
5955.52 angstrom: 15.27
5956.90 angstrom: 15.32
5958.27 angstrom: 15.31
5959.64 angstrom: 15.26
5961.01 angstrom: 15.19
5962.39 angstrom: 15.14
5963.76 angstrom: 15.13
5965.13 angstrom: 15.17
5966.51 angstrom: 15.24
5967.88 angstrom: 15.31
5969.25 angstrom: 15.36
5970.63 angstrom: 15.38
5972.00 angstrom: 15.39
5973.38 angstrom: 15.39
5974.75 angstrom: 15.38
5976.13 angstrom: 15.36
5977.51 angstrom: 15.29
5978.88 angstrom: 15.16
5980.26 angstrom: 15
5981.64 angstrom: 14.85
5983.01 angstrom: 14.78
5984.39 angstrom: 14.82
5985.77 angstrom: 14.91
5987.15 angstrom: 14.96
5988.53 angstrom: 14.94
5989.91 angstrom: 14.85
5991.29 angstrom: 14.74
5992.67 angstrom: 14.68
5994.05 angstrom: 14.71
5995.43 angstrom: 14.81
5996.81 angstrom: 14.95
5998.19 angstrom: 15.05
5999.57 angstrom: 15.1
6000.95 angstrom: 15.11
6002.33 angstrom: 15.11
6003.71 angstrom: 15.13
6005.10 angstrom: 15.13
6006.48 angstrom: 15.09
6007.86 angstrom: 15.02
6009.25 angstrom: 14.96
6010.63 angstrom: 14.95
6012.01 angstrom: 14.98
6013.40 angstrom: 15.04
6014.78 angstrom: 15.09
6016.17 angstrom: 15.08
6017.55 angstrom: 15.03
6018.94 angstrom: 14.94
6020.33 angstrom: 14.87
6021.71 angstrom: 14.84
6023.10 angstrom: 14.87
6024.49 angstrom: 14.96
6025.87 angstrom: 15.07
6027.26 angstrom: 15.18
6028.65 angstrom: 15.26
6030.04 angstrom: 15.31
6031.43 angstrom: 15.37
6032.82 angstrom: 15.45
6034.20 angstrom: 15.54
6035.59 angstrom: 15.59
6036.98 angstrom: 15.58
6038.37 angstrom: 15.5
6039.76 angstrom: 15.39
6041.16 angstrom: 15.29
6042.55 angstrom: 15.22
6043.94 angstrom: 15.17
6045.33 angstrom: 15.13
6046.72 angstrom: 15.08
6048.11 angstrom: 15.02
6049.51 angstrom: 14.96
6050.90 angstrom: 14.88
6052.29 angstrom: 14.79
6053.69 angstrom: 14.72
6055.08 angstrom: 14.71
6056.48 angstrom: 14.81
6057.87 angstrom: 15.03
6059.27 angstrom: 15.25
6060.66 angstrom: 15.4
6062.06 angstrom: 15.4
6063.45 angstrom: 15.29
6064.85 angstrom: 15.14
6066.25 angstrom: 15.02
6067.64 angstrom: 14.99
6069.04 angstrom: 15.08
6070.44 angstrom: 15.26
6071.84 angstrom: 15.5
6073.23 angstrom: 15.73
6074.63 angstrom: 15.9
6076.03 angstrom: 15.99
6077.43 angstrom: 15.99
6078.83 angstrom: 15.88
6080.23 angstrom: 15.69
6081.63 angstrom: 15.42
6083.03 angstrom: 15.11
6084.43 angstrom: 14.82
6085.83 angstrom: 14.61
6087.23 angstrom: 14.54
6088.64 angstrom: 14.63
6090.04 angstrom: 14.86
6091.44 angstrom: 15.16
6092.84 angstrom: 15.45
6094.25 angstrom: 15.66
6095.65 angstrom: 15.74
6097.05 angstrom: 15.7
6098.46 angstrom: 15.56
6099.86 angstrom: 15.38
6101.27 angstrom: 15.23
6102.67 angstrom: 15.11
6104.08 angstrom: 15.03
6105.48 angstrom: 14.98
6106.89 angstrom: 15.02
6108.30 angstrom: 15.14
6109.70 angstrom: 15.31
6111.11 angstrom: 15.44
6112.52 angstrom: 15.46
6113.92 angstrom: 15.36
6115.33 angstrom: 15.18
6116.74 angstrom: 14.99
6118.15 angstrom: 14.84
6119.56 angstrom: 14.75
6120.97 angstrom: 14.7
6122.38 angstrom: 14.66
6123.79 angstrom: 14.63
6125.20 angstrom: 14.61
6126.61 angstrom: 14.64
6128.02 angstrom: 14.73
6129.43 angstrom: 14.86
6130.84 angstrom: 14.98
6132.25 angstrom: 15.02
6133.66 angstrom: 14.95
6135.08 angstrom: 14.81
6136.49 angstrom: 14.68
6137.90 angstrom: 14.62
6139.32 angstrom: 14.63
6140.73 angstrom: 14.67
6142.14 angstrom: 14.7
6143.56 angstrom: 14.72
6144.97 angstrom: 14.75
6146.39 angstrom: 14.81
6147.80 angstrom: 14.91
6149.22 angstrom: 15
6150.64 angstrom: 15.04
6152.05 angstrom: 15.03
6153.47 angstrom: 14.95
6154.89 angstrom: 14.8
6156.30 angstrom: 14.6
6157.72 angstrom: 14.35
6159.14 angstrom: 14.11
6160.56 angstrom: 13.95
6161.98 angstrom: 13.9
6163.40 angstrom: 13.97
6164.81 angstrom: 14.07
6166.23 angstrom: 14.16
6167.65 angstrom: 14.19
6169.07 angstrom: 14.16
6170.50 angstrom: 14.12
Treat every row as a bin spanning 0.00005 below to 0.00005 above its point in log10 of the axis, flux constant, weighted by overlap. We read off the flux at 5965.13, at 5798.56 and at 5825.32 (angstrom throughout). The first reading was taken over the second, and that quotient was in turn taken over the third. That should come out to 0.0629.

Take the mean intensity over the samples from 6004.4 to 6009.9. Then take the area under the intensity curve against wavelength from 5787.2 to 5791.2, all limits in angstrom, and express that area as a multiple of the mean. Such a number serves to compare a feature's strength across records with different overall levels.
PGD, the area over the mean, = 4.1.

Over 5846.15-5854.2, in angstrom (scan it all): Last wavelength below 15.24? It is 5849.52 angstrom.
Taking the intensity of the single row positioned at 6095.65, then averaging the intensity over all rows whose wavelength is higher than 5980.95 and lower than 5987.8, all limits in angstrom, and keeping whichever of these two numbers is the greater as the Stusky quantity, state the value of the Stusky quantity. 15.7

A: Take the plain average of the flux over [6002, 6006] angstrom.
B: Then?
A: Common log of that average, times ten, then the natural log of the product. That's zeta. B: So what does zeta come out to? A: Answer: 2.468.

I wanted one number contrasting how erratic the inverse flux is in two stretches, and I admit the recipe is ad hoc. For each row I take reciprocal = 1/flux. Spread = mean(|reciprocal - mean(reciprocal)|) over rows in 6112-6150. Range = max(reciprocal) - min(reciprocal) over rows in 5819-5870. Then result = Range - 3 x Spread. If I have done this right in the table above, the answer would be 0.0034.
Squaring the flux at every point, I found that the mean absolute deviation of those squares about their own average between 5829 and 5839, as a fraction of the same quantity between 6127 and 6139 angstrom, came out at 1.8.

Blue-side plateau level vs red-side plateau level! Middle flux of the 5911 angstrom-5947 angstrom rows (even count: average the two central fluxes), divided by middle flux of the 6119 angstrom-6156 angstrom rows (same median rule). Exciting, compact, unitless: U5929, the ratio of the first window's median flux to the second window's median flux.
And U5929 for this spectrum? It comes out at 1.005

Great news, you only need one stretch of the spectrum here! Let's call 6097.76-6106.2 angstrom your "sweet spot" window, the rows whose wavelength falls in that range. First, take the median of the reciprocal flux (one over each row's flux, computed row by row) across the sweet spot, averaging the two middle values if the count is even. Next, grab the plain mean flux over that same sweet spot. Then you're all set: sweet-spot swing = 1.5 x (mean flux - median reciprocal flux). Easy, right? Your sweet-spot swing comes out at 22.7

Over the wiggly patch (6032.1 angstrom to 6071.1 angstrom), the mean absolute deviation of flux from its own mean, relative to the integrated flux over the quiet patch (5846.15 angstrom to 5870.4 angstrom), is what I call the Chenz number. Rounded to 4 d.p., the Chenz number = 0.0006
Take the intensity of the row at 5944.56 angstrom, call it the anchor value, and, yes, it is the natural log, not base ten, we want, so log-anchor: 2.70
